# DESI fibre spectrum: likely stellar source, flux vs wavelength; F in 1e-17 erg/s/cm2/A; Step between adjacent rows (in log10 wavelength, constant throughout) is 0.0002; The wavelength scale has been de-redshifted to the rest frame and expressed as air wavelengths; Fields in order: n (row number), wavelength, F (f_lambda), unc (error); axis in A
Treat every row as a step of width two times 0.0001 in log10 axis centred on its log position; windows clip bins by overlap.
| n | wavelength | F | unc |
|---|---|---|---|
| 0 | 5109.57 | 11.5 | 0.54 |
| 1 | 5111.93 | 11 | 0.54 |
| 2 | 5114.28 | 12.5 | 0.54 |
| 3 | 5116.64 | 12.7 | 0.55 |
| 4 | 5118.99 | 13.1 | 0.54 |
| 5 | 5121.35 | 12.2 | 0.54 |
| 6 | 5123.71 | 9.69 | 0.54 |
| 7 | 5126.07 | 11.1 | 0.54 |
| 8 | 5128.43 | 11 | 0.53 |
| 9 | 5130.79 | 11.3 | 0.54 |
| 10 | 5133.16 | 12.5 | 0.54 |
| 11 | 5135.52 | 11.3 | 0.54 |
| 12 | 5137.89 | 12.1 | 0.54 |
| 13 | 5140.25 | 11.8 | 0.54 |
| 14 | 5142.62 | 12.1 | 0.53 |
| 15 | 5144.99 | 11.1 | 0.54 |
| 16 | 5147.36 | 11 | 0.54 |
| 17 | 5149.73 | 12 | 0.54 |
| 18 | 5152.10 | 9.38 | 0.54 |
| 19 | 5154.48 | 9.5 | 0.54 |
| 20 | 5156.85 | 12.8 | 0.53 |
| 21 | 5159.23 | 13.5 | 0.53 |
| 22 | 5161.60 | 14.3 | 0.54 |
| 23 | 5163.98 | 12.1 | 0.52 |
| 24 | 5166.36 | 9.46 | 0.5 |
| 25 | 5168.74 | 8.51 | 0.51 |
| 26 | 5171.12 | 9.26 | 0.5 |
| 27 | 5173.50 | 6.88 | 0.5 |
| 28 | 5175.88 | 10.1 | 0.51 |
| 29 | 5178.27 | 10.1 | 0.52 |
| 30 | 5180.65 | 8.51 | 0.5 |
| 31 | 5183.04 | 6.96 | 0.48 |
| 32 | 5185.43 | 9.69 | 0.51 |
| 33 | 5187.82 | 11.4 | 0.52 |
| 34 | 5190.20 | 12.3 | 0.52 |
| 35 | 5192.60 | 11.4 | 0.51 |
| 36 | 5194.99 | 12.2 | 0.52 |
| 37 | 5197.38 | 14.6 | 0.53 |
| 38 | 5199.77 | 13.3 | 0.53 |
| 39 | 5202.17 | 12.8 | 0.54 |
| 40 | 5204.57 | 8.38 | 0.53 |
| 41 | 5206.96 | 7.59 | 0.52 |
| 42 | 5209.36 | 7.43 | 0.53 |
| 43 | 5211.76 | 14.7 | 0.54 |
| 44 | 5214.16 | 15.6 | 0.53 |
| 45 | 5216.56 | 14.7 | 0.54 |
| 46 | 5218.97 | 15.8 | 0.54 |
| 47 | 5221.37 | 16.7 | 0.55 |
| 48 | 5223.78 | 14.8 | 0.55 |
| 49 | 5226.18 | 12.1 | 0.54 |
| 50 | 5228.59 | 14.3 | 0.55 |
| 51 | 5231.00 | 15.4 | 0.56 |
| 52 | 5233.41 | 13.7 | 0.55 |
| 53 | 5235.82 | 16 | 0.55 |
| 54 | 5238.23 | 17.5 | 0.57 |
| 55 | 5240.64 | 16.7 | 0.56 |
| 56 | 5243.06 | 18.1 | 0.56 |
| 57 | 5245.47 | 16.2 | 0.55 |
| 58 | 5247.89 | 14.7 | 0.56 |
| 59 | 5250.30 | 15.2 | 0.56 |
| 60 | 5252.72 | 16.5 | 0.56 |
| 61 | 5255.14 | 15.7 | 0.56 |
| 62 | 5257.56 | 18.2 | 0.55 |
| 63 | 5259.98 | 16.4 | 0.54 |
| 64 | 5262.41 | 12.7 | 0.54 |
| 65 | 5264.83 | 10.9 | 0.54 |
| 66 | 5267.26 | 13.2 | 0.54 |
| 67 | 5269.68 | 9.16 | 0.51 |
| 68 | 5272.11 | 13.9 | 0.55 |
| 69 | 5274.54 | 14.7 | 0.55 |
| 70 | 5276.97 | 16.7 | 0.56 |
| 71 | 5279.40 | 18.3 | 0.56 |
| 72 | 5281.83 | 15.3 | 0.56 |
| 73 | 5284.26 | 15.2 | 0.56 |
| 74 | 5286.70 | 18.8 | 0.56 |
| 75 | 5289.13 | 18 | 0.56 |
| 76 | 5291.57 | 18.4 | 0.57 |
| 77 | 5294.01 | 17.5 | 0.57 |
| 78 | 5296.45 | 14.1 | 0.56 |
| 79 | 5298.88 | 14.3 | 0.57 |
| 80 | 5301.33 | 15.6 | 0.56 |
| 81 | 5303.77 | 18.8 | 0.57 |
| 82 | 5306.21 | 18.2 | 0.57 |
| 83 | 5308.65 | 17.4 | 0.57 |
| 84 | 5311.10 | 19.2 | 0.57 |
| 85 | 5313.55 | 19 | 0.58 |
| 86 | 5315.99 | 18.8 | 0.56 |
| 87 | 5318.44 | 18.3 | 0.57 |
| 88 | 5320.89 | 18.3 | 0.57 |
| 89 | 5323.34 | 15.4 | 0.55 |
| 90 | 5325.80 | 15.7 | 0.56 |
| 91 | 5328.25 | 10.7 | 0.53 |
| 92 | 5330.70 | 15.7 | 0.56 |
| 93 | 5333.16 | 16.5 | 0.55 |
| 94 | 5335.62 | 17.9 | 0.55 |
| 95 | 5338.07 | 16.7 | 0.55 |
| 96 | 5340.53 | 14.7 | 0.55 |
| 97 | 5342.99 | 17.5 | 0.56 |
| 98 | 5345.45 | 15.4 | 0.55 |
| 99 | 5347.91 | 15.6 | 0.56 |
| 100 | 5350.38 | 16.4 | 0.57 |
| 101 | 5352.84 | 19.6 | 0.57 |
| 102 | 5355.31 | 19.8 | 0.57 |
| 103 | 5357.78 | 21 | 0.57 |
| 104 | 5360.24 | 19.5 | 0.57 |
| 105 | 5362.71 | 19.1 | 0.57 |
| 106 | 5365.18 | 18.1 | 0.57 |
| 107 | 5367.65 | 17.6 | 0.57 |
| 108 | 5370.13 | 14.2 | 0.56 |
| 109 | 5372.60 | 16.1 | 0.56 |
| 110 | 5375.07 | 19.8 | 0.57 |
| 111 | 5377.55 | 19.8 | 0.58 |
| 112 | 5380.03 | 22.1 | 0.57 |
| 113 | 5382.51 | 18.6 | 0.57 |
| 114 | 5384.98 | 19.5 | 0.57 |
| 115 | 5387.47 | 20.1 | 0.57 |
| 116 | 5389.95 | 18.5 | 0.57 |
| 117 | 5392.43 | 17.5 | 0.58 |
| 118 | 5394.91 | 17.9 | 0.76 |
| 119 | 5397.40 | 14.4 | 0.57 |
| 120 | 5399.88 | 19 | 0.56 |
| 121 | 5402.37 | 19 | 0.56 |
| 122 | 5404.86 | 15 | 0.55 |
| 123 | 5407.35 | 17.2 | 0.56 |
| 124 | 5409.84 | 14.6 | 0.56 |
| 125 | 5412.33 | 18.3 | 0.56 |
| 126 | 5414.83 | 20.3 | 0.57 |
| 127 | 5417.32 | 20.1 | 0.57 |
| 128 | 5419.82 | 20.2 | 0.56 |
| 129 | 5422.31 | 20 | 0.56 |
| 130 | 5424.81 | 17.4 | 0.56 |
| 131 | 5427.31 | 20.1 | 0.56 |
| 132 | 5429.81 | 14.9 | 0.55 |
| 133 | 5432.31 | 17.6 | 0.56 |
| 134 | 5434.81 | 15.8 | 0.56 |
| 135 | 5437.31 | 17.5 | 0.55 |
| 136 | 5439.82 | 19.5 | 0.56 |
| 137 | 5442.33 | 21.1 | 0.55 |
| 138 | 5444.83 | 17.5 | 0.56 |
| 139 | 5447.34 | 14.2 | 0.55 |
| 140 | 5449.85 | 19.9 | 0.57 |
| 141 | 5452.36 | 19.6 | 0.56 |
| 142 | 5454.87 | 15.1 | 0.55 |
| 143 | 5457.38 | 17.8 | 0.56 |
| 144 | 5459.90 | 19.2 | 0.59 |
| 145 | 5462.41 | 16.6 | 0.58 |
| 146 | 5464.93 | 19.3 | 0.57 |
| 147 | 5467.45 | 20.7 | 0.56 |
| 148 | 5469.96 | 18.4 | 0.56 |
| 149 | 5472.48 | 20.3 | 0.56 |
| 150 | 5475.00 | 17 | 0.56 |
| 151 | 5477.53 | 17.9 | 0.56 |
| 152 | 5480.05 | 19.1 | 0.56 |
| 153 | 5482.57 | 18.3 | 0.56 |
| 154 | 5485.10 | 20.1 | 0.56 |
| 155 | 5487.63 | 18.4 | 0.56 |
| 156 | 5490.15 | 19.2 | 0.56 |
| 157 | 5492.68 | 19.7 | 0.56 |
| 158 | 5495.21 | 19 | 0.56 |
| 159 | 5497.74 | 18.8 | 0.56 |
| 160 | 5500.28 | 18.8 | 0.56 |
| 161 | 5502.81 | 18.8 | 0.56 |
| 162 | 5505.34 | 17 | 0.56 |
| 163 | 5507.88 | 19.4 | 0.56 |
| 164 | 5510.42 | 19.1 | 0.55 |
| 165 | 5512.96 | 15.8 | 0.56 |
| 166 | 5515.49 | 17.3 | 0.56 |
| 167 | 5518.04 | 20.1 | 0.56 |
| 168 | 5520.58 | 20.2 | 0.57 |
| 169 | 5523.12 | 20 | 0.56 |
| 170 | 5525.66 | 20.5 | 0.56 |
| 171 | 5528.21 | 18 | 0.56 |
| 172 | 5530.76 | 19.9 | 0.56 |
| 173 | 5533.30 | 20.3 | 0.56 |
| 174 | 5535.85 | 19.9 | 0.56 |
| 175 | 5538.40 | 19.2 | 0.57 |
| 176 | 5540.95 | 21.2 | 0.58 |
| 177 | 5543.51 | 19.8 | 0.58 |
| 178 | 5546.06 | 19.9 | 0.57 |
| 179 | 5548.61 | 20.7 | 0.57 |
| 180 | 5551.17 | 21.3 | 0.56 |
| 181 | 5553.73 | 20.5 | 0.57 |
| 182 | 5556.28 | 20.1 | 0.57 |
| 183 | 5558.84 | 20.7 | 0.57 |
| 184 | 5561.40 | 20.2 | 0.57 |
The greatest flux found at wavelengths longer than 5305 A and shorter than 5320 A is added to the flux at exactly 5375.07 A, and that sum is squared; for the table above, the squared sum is 1521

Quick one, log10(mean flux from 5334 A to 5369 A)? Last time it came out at 1.25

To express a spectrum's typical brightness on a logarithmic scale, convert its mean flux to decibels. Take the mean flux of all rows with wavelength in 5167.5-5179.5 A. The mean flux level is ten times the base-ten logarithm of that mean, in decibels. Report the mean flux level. 9.5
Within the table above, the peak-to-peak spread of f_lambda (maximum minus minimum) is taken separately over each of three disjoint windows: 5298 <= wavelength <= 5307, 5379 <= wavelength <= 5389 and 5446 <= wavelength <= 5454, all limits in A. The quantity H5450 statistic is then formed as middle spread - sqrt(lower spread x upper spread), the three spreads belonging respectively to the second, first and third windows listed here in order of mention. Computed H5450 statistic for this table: -1.6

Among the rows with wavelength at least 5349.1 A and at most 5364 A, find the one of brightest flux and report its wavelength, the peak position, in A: 5357.78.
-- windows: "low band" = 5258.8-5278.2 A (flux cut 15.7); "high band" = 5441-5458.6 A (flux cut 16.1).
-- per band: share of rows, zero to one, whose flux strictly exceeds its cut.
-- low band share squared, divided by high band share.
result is 0.09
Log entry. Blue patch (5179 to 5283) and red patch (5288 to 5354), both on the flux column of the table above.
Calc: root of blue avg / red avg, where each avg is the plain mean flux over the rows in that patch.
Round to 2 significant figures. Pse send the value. 0.90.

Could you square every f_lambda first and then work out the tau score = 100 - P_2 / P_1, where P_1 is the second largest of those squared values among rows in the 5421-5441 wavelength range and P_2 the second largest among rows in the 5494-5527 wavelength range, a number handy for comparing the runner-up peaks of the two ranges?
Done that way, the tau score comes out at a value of 99.0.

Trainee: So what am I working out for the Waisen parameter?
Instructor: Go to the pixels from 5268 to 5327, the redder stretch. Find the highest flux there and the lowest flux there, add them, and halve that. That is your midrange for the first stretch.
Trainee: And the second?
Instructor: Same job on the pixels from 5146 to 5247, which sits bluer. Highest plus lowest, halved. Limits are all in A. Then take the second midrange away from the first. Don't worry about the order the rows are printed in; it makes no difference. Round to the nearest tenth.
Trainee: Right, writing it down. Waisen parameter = 1.7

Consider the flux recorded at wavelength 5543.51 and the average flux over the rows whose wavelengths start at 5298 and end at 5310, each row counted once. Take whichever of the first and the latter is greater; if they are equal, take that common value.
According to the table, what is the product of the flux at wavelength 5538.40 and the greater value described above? 380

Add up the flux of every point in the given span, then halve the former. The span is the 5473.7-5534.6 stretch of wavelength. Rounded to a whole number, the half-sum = 226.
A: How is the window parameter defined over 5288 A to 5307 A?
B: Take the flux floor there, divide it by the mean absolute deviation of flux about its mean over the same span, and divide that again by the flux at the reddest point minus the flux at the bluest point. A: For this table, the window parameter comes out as 43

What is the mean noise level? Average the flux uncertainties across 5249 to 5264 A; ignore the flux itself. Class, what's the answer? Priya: 0.552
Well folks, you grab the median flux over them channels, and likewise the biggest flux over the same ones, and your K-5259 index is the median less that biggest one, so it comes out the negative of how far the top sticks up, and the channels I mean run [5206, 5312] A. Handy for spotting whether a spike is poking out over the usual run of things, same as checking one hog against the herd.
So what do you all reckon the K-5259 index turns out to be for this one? -3.6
